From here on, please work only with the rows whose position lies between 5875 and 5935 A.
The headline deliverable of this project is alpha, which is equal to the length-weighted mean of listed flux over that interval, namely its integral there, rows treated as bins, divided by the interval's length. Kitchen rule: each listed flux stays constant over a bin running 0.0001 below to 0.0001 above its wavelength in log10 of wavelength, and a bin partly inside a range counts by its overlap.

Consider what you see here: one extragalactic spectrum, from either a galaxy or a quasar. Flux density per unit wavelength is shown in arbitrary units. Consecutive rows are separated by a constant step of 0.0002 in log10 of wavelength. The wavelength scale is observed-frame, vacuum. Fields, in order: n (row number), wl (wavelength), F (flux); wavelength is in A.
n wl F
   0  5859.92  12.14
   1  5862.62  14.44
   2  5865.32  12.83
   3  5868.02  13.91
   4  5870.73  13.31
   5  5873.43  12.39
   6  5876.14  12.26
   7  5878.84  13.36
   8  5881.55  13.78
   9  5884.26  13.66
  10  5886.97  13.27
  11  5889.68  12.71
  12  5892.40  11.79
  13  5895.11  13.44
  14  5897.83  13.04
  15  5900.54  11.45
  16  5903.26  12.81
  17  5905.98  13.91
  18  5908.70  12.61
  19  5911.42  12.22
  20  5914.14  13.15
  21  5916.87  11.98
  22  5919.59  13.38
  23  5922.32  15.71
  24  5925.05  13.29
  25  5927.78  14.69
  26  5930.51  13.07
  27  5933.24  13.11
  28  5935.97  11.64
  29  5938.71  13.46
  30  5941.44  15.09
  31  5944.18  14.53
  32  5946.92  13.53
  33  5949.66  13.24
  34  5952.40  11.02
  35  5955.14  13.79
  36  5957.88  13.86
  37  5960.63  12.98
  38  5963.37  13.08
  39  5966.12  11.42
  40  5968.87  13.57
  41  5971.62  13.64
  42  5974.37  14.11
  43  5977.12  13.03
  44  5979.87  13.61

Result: 13.1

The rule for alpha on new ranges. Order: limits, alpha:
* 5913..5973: 13.3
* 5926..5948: 13.6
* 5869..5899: 13.0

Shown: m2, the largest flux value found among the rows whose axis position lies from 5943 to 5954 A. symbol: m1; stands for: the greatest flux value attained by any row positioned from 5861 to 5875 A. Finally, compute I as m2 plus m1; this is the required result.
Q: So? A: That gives 29.0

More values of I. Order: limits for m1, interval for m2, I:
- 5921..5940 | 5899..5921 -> 29.6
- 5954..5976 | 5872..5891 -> 27.9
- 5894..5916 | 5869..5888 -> 27.7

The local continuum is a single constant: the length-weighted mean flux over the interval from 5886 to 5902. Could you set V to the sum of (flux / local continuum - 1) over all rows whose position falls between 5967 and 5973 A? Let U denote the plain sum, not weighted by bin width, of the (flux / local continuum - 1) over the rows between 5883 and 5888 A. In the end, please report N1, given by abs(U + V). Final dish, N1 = 0.30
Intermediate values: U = 0.14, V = 0.16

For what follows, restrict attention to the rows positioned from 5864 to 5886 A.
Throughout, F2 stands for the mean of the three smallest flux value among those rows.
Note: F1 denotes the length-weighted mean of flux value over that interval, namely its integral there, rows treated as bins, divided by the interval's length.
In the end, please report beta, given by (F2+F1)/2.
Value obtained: 12.84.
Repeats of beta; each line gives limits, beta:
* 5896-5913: 12.40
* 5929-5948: 13.05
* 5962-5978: 12.83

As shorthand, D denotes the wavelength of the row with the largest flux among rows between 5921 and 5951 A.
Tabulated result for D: 5922.32 A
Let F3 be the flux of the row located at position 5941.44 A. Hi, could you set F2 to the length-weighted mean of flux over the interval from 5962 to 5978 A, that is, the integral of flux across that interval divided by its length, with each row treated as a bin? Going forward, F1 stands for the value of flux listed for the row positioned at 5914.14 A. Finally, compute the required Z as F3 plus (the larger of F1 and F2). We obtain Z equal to 28.2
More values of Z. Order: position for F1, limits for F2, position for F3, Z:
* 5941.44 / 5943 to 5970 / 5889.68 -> 27.8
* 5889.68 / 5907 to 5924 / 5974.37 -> 27.3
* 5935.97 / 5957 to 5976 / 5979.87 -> 26.8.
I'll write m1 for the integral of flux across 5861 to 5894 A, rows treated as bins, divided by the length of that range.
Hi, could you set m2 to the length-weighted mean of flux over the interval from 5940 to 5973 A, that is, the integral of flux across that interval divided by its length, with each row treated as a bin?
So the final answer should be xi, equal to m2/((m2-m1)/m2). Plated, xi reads 998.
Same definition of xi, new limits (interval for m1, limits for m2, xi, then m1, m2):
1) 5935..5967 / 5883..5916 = -460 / 13.2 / 12.8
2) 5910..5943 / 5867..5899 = -502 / 13.4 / 13.1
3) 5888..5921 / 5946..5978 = 446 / 12.7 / 13.1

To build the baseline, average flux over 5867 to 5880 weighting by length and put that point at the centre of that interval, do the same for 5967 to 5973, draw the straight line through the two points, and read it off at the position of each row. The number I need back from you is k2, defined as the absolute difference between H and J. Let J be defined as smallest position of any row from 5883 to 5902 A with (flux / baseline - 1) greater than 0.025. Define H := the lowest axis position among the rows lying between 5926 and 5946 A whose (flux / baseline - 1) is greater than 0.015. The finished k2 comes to 43.5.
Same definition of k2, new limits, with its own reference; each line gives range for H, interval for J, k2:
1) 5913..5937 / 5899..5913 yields 16.3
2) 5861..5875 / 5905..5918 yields 43.4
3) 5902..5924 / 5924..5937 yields 21.8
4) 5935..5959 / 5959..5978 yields 32.9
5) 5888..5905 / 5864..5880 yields 27.1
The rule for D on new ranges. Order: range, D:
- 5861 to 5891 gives 5862.62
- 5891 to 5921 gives 5905.98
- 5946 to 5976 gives 5974.37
